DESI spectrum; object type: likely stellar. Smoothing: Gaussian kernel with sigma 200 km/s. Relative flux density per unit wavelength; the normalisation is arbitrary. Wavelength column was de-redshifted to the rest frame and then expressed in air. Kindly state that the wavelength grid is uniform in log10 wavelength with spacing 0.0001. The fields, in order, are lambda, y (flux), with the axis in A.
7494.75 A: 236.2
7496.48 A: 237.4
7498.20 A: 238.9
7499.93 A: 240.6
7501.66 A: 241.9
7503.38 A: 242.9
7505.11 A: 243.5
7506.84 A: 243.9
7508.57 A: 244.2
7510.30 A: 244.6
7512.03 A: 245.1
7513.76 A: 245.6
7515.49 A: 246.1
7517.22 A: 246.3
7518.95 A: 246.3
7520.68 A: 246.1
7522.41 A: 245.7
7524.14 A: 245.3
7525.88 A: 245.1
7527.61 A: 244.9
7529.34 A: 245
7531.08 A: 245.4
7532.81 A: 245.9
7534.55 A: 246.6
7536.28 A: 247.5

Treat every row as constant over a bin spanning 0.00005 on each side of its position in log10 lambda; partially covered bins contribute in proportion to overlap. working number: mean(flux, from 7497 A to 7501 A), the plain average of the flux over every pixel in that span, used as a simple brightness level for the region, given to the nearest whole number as 240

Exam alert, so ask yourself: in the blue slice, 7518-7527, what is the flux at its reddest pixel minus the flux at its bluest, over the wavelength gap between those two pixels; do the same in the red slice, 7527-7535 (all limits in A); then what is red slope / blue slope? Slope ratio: -1.4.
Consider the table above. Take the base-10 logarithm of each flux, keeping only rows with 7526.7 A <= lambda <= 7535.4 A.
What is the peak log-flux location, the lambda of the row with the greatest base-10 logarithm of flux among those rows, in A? 7534.55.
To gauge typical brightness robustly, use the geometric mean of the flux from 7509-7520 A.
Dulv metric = 245.7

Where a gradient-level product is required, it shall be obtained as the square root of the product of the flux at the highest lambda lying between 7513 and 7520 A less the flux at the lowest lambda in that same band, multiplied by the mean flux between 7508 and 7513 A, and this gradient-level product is 13.1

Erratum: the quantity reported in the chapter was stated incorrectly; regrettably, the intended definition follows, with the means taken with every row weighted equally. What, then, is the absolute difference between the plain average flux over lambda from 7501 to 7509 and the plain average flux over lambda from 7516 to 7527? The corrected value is 2.5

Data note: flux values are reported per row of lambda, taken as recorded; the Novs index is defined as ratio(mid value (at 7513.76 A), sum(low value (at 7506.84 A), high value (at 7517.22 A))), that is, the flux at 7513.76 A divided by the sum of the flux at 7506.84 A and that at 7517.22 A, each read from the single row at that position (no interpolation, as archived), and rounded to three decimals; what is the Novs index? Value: 0.501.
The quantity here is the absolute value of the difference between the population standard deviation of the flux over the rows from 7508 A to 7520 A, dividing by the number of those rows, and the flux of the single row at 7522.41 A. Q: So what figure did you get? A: 245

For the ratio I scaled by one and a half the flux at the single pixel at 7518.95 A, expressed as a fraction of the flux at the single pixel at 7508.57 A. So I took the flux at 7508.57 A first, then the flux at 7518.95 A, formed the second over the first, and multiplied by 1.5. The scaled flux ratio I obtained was 1.51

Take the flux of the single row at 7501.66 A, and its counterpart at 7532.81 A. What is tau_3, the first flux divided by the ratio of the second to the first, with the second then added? 484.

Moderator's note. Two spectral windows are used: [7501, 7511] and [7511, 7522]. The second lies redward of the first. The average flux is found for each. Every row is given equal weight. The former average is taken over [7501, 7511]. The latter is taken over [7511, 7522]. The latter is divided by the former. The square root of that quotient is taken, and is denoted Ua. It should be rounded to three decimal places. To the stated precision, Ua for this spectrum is 1.005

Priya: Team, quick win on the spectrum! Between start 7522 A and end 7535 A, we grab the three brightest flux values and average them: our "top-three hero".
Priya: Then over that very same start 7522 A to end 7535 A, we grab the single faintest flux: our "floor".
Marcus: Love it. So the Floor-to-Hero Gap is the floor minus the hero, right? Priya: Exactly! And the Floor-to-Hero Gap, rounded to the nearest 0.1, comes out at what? -1.2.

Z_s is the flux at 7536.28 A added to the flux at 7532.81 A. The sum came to 493.4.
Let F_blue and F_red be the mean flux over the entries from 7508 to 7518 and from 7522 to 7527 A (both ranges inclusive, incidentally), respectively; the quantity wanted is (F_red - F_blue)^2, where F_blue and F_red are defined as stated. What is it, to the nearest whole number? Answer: 0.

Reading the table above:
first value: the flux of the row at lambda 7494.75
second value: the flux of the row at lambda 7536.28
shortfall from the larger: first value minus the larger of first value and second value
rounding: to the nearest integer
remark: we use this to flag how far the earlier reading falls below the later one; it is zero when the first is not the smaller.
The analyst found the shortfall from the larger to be -11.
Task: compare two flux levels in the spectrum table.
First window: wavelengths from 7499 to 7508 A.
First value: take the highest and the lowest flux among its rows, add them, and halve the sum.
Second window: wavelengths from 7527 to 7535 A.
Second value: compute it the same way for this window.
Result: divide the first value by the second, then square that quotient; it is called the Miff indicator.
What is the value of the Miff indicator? 0.972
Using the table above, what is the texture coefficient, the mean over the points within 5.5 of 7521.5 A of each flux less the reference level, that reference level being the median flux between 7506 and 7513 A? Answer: 1.4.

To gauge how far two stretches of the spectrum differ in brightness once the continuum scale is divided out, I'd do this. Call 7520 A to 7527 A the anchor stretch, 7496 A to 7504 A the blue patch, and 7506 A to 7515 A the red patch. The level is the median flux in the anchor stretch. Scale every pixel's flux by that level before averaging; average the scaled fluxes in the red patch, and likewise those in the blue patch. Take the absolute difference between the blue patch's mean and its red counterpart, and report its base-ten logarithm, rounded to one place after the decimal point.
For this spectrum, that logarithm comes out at -1.8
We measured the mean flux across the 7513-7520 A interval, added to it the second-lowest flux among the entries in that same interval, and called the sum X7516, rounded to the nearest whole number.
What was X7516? 492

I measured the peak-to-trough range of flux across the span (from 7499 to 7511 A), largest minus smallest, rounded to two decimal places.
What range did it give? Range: 4.00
